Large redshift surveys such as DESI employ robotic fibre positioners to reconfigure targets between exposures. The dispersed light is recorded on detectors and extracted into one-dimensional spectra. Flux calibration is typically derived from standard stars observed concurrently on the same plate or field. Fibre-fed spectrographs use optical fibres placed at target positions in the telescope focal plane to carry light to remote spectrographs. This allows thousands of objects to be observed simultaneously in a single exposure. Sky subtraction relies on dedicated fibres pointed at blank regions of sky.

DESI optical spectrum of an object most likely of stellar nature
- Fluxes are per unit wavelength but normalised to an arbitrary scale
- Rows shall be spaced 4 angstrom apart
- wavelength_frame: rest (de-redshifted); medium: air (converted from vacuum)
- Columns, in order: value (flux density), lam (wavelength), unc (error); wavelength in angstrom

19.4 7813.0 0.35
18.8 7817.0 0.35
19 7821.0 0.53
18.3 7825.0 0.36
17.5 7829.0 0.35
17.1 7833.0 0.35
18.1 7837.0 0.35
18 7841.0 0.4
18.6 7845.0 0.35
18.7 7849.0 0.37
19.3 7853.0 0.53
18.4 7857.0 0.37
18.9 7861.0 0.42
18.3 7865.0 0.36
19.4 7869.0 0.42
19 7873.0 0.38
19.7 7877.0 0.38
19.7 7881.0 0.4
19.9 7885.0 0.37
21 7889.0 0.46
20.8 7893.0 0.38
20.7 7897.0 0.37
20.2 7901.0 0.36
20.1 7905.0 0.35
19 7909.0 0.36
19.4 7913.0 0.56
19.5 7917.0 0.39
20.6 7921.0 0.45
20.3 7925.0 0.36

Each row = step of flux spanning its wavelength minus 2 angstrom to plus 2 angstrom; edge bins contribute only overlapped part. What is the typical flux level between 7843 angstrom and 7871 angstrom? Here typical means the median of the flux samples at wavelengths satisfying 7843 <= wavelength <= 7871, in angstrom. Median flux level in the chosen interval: 18.7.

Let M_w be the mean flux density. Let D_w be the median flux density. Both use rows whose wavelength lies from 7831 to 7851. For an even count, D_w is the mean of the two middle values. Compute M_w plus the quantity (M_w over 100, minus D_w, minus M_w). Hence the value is -17.9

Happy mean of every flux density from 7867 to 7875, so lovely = 19.2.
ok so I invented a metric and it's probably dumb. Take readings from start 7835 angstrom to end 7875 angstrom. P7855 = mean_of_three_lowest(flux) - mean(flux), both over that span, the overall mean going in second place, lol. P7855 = -0.5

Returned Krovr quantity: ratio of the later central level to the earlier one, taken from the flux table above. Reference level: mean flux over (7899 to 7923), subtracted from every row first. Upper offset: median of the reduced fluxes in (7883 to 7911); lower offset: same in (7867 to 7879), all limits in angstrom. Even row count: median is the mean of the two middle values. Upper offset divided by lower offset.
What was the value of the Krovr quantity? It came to -1.0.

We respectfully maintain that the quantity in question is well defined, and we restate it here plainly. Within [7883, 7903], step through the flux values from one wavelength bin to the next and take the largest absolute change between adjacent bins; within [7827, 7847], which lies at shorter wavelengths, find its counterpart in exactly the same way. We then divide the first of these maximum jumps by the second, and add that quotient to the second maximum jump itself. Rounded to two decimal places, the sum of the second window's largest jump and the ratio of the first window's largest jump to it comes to 2.10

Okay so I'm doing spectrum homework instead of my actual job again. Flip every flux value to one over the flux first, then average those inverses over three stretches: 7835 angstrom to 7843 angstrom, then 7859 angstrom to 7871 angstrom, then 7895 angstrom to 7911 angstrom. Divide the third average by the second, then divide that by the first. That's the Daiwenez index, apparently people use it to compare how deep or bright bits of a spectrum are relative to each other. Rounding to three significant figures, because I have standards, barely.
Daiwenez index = 17.0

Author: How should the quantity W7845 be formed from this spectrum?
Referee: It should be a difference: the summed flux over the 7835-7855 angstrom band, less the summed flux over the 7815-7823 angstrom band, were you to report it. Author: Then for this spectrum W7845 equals 55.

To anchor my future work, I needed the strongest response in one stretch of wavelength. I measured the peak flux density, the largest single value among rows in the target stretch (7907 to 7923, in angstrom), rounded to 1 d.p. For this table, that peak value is 20.6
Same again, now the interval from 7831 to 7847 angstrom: 18.6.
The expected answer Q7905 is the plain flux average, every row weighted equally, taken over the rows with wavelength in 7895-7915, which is 19.9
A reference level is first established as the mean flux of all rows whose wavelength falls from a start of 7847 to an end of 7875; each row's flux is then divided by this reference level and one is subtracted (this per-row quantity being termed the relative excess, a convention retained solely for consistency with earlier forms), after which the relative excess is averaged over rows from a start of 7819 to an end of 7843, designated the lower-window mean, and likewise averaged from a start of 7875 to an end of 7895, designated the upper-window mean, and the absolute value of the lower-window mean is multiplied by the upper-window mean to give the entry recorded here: 0.0033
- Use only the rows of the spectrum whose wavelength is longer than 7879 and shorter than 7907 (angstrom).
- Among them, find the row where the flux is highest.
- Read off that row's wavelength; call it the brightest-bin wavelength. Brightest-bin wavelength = 7889.0 angstrom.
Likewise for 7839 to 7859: 7853.0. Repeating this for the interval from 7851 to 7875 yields 7869.0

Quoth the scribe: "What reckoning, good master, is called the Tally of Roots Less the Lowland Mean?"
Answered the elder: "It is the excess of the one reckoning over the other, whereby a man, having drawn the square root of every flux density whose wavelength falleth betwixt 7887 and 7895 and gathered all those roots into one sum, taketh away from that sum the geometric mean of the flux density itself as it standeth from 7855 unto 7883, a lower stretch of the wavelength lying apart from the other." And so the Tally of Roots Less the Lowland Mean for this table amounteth -10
